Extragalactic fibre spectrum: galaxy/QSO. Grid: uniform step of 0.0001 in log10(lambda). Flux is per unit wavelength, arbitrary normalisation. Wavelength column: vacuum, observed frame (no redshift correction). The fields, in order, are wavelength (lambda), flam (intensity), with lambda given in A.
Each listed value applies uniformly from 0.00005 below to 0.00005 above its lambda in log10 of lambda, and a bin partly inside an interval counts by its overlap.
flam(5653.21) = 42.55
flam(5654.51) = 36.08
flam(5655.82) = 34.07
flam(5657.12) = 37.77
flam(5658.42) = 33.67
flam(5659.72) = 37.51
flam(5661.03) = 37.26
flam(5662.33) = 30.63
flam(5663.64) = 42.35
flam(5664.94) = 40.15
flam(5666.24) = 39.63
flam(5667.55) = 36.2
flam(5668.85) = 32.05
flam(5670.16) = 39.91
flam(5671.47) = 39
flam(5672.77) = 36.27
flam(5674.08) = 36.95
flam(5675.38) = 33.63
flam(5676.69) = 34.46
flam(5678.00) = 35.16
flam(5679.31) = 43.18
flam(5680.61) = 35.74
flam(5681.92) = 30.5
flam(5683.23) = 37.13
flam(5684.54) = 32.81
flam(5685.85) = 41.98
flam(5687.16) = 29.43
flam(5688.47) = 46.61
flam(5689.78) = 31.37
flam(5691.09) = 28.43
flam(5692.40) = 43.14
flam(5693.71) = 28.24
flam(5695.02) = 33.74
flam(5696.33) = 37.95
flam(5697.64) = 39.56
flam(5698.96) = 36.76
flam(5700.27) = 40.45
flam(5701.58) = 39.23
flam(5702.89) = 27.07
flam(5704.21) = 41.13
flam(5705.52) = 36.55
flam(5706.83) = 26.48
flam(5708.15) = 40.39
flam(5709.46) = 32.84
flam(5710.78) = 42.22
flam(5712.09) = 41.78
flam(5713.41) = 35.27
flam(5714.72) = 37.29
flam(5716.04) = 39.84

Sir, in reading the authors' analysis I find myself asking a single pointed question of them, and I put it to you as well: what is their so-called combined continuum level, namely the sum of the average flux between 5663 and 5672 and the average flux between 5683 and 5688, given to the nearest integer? 74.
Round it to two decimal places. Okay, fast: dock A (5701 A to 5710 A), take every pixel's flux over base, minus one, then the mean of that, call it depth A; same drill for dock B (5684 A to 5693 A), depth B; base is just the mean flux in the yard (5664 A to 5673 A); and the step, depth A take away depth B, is -0.04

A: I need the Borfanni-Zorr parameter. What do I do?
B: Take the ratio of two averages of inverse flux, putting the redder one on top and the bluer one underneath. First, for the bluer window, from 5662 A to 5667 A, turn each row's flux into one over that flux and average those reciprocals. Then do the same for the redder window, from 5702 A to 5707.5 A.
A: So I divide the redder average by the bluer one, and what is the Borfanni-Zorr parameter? 1.19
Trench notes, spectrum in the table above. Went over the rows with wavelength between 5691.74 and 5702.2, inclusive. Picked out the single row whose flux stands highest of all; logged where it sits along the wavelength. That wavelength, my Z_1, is 5692.40 A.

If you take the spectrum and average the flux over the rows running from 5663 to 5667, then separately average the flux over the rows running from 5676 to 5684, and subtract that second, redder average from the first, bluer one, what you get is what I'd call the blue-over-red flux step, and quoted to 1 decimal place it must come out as 4.7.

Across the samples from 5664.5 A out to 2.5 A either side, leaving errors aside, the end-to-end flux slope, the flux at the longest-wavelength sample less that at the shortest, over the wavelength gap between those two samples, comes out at 2.3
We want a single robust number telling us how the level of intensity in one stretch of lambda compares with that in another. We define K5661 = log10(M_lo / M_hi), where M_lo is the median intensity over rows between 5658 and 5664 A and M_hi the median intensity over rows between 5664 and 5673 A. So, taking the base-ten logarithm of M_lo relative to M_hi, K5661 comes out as -0.02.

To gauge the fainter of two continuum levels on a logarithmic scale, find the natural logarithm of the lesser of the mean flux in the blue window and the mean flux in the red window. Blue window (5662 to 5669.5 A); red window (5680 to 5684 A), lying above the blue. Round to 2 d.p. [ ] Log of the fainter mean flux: 3.54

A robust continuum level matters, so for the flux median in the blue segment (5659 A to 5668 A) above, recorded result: 37.5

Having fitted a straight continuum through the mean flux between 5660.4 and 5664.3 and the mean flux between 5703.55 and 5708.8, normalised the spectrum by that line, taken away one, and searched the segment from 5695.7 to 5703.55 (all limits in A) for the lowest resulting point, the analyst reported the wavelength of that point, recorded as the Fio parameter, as 5702.89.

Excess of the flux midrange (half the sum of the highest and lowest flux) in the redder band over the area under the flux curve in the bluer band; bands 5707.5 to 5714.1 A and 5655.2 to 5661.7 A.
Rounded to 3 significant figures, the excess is -197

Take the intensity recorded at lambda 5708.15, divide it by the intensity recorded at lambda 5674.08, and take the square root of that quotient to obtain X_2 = 1.05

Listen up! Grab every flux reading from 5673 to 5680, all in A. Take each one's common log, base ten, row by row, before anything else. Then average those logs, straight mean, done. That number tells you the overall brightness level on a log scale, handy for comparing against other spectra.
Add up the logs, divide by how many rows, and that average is 1.56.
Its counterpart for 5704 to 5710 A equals 1.54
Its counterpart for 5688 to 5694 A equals 1.54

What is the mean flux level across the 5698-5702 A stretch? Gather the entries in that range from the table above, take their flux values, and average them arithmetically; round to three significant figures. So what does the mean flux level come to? 38.8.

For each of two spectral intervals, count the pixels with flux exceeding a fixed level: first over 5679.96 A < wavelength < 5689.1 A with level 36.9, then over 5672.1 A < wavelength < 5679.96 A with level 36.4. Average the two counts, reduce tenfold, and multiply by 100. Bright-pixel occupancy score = 25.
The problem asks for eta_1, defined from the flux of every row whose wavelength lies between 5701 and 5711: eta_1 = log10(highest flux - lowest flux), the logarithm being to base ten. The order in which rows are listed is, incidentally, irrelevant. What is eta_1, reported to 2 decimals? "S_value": 1.20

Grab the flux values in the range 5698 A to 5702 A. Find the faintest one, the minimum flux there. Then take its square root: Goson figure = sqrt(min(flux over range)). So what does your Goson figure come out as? 6.1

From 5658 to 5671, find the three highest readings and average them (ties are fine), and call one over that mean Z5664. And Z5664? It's 0.0245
